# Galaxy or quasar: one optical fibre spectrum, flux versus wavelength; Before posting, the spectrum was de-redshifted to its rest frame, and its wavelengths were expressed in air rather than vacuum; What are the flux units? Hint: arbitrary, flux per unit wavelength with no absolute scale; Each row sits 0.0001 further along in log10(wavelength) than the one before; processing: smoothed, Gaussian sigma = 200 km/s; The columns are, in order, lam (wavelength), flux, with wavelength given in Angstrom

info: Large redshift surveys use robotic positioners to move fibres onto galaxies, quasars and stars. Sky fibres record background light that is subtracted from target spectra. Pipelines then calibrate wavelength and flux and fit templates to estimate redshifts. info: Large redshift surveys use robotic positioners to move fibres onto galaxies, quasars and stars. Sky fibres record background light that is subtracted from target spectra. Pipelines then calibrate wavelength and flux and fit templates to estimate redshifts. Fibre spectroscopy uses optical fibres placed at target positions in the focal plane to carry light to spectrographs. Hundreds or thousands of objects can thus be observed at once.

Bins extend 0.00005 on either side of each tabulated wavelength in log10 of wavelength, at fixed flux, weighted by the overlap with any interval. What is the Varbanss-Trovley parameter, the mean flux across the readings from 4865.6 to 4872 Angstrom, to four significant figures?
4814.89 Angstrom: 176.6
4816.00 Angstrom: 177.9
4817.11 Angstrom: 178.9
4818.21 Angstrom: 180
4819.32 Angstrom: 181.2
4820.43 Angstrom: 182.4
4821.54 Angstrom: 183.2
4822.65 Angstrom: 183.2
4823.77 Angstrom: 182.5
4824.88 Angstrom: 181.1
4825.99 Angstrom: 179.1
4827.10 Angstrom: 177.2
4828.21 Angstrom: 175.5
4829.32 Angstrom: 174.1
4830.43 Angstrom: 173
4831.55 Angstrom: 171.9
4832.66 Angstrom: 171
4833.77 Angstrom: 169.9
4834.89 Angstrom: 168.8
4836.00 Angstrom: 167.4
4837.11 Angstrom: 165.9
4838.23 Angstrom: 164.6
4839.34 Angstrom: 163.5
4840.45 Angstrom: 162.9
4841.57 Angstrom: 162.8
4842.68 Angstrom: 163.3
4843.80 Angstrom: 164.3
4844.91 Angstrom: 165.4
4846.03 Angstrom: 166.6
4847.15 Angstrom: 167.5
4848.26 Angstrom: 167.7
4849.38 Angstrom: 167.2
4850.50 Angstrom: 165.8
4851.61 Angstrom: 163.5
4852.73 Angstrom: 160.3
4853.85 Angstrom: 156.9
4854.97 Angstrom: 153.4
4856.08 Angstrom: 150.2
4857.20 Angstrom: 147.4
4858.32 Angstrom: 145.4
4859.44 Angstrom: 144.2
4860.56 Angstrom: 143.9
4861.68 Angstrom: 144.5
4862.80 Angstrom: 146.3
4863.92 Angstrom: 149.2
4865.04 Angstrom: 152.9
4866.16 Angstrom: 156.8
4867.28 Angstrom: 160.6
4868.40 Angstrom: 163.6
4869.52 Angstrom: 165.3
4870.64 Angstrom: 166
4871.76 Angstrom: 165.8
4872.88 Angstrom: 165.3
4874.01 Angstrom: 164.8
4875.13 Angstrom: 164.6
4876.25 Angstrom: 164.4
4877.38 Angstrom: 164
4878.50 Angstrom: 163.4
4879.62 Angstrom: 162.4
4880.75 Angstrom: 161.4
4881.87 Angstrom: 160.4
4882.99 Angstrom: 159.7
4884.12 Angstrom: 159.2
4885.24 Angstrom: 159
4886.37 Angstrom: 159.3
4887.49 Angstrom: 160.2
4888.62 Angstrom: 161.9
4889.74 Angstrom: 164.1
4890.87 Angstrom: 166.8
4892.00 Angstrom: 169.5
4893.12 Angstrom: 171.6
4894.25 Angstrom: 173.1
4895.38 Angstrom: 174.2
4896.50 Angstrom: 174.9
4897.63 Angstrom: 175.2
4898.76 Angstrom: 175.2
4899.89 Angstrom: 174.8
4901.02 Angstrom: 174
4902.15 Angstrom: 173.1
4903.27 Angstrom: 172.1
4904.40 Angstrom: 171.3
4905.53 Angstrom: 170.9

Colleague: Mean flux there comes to 163.0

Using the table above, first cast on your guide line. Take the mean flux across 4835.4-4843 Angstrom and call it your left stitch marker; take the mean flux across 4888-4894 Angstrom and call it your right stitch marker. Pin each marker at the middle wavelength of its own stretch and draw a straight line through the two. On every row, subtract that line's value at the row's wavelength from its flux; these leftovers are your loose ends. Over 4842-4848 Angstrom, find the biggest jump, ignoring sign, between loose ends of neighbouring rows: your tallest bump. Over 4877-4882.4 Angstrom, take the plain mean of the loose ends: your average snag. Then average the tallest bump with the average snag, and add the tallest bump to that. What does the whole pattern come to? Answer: 0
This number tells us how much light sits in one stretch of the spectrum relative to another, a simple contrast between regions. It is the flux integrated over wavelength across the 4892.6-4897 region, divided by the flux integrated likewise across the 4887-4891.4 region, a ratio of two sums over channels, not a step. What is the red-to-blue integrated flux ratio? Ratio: 1.06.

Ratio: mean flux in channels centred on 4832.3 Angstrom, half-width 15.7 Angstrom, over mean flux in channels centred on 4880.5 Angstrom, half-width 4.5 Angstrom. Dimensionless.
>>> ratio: 1.07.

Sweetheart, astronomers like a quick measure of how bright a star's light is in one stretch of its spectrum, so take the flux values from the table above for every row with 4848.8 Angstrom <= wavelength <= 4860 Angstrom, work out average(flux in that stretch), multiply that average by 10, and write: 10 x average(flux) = 1554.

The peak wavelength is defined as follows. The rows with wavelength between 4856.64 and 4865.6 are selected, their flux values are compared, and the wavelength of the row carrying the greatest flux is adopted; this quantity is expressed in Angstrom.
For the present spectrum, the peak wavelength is 4865.04 Angstrom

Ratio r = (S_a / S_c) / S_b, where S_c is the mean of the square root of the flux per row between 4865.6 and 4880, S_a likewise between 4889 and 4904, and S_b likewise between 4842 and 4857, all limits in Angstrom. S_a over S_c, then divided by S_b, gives 0.0805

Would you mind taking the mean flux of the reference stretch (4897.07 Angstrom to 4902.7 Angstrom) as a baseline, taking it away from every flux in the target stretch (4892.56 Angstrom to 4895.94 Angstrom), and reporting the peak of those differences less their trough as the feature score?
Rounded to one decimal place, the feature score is 2.6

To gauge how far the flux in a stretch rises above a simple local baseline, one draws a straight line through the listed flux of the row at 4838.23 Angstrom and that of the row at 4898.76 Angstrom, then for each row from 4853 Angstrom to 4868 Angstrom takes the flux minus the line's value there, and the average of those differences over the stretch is -18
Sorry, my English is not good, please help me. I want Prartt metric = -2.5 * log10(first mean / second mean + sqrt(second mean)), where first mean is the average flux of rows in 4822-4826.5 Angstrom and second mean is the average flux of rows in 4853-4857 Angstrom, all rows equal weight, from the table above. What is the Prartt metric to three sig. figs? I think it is -2.83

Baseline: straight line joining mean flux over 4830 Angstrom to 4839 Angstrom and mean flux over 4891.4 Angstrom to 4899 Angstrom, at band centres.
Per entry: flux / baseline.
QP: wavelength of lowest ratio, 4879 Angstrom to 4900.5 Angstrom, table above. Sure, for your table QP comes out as 4885.24 Angstrom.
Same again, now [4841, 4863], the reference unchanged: 4860.56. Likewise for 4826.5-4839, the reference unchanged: 4838.23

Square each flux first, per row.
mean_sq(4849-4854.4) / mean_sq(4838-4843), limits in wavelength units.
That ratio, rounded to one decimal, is 1.0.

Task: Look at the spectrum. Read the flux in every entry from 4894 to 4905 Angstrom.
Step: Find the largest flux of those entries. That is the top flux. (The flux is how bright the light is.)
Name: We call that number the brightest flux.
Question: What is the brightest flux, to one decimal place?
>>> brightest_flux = 175.2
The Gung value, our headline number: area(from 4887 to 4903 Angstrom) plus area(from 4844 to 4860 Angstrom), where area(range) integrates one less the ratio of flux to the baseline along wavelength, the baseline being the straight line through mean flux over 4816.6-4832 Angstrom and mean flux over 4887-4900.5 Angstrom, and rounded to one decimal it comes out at 1.4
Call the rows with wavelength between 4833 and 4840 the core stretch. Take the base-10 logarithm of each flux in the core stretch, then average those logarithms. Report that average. 2.22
